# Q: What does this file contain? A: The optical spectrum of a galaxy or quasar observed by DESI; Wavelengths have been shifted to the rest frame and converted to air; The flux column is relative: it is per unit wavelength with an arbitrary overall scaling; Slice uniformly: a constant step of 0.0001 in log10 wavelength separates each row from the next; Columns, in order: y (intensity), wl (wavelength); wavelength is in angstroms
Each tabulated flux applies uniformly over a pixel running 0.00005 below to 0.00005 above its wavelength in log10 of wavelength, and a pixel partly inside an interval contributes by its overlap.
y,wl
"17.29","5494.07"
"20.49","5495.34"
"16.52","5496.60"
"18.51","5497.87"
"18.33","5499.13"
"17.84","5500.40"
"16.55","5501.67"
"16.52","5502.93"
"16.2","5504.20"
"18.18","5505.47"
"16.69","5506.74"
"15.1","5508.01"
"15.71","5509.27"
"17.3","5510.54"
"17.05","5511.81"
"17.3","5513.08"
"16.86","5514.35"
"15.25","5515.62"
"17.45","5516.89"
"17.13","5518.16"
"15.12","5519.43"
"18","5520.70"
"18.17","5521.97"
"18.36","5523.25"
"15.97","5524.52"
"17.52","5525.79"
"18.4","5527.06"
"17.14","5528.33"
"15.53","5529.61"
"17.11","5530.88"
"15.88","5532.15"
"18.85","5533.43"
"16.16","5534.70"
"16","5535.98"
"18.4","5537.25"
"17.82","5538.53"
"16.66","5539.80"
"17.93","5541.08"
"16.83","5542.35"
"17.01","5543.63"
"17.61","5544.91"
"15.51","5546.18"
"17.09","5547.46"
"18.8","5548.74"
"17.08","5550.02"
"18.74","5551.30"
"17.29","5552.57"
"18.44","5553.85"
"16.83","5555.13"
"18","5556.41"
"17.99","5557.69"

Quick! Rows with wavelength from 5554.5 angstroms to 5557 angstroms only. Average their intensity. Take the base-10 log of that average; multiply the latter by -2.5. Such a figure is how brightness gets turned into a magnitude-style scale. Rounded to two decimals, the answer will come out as -3.10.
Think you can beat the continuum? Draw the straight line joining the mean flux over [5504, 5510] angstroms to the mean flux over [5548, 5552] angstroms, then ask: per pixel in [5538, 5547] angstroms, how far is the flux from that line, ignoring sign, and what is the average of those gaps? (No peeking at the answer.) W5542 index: 0.89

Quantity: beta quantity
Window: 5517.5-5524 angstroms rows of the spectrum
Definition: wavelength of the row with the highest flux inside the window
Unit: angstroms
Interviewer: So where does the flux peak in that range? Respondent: 5523.25 angstroms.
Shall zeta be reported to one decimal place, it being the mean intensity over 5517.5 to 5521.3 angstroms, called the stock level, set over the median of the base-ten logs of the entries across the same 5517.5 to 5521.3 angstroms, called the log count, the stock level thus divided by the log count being 13.6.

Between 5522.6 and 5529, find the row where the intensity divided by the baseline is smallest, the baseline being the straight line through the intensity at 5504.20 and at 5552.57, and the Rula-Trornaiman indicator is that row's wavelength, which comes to 5524.52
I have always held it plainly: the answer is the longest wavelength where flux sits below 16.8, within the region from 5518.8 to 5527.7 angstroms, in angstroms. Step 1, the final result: 5524.52 angstroms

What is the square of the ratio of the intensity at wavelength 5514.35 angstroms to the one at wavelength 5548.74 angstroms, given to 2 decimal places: 0.80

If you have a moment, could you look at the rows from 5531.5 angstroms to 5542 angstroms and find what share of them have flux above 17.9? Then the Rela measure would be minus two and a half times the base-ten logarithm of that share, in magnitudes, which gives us 1.1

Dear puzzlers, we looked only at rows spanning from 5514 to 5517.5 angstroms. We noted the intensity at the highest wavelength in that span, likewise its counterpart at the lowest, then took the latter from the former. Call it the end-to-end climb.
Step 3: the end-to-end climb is 0.6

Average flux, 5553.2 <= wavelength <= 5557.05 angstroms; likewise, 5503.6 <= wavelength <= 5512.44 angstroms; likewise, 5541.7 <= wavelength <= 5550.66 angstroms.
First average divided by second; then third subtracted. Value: -16.1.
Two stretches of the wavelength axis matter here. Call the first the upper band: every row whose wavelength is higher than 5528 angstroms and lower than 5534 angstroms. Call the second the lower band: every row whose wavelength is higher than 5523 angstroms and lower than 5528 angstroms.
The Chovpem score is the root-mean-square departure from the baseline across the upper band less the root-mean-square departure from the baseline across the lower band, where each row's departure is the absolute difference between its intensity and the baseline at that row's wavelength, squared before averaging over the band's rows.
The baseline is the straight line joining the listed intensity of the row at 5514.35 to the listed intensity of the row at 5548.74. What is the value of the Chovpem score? 0.5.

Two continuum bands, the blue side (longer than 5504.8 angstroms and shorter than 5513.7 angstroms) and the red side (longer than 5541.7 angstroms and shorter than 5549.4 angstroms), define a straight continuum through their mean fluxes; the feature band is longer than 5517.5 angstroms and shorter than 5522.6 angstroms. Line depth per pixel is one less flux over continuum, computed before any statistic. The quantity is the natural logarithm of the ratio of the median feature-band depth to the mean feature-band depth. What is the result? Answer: 1.1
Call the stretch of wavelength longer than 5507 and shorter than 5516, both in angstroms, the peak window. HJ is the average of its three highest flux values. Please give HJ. 17.2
